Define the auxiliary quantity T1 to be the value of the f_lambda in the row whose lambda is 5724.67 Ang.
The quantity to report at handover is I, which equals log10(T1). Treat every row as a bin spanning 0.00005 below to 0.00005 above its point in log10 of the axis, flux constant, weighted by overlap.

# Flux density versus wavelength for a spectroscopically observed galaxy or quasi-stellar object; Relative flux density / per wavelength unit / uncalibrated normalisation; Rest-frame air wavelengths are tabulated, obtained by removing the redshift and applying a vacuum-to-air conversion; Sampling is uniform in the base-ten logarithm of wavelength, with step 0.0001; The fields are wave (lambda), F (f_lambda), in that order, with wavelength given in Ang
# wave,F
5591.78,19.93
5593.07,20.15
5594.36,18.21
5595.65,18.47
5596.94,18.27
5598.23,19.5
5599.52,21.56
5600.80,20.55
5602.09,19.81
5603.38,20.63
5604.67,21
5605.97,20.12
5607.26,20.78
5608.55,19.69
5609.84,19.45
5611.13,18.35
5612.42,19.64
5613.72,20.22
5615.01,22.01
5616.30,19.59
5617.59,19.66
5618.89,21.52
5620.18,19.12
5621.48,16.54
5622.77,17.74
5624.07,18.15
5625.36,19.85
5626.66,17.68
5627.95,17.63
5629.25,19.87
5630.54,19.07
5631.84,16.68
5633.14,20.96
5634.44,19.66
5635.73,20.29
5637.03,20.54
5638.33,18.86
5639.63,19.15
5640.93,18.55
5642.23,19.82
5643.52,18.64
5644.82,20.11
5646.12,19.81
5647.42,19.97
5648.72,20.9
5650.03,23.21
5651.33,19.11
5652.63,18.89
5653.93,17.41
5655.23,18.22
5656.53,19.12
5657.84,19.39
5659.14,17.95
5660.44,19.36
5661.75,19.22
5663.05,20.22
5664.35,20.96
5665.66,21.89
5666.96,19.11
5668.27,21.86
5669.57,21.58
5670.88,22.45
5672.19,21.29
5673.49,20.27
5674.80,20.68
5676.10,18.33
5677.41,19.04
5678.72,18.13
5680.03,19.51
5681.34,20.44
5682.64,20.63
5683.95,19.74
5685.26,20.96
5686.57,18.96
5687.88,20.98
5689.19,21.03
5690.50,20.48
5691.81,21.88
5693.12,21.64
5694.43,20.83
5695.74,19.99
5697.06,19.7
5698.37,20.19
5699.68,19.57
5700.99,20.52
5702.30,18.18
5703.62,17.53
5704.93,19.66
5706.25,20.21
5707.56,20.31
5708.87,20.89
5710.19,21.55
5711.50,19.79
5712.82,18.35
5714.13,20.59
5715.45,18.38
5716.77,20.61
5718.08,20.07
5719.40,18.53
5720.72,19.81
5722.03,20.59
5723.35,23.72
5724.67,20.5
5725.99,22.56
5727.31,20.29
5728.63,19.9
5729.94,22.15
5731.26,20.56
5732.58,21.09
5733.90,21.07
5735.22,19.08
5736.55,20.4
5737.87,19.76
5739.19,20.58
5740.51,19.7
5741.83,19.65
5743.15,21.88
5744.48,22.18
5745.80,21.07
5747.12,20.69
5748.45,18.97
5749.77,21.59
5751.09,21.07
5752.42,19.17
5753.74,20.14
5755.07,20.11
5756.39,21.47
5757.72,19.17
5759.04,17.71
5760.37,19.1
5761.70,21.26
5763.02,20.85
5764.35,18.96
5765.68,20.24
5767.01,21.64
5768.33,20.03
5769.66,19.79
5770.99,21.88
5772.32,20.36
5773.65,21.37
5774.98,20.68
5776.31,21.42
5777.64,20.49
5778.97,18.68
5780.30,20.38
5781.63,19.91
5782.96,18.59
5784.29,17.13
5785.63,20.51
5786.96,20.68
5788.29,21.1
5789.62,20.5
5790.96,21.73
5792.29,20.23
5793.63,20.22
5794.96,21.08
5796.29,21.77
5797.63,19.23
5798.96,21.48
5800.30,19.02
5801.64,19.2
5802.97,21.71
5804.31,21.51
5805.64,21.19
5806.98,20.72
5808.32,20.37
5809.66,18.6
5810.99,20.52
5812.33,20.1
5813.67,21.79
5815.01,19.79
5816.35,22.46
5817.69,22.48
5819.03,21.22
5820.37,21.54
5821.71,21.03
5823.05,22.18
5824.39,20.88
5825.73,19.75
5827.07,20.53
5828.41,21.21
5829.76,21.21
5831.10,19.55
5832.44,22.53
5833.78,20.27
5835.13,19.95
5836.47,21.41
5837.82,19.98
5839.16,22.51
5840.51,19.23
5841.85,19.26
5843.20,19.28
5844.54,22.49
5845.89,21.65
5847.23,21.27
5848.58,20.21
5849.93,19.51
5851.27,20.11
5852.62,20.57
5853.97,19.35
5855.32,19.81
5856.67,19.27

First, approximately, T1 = 20.5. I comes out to 1.31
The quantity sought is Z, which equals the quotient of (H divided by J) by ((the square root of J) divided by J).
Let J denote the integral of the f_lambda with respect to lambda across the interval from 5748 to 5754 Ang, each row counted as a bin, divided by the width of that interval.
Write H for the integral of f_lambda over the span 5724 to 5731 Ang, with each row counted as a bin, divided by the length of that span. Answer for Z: 4.68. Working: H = 21.1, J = 20.3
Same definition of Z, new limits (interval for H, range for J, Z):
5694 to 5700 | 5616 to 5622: 4.56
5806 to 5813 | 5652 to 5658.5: 4.66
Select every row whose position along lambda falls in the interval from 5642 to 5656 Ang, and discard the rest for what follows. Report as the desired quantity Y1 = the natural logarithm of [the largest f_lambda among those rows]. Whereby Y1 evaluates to 3.14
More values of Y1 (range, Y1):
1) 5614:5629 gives 3.09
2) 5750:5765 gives 3.07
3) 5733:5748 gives 3.10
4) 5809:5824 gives 3.11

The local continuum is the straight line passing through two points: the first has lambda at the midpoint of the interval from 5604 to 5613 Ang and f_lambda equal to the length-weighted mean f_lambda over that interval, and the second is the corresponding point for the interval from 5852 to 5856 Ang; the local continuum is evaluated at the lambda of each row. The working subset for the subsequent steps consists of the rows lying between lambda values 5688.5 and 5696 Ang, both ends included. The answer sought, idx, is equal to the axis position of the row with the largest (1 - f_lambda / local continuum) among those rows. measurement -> 5695.74 Ang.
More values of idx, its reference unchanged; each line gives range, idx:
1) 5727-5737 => 5735.22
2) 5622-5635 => 5631.84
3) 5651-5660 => 5653.93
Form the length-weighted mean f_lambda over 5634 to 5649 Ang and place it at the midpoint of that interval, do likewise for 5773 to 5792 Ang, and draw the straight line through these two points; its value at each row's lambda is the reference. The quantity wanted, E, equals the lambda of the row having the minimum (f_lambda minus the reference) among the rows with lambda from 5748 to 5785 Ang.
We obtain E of 5784.29 Ang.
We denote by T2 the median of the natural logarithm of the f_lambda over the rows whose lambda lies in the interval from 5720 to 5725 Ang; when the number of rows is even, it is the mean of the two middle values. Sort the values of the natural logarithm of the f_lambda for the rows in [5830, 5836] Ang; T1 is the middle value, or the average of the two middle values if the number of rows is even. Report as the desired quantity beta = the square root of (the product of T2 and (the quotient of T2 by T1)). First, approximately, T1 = 3.00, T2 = 3.023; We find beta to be 1.74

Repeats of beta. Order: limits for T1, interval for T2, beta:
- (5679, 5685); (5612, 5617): 1.73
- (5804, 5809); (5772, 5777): 1.75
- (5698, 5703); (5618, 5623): 1.68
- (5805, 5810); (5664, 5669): 1.76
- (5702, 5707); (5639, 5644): 1.71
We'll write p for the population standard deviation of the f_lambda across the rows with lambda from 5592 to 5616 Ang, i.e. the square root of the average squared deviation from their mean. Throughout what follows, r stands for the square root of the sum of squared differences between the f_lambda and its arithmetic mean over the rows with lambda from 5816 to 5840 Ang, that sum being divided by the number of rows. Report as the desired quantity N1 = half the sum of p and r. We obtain 1.025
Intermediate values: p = 1.07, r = 0.97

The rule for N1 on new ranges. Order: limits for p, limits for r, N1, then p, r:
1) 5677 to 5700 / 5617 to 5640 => 1.159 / 0.94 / 1.37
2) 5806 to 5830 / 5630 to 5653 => 1.141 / 0.98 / 1.30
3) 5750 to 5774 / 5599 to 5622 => 1.164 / 1.09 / 1.24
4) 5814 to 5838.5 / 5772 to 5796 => 1.033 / 0.96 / 1.10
